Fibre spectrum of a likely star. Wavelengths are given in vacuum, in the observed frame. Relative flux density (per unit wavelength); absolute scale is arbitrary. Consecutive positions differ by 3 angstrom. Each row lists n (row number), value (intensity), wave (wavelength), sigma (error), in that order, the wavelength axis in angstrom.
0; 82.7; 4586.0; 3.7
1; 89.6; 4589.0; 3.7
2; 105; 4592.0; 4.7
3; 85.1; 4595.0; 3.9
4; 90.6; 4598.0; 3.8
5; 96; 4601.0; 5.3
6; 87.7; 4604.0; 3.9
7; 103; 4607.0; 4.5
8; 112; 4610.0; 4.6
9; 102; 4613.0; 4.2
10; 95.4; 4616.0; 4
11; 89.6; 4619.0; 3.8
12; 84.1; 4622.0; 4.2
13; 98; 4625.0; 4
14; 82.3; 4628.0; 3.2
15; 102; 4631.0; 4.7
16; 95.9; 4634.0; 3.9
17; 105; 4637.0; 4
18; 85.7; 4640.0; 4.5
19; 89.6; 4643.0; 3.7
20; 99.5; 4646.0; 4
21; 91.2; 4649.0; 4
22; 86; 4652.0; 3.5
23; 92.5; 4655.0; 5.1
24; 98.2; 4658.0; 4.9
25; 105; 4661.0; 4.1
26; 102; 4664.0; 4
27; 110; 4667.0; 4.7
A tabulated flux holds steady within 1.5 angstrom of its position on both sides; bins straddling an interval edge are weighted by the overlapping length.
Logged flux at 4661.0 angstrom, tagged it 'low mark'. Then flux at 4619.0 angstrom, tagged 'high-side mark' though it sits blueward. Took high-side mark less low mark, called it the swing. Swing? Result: -15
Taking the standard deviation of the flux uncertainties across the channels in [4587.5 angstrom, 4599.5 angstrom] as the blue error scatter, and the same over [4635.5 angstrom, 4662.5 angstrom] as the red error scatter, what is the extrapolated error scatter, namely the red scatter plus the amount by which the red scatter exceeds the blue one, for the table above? 0.61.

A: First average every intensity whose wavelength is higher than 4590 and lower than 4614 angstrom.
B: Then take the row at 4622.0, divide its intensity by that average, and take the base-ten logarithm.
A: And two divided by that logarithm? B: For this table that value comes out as -31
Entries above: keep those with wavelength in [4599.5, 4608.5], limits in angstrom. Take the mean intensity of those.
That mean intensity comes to 95.6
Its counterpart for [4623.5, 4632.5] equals 94.1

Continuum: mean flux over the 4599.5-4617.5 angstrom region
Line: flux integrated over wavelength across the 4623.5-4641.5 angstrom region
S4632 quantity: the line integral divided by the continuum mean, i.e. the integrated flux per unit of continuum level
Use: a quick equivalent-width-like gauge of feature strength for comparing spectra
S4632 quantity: 17.2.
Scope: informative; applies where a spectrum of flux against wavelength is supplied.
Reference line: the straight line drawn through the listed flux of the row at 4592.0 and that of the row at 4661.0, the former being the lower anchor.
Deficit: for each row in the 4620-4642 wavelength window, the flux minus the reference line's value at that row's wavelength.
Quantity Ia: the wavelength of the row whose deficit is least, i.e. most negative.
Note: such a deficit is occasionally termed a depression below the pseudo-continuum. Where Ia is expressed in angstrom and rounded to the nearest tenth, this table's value 4628.0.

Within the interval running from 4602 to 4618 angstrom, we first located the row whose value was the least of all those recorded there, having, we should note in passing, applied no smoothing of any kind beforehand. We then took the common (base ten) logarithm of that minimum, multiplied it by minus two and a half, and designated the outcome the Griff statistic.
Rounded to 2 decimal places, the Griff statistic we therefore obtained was -4.86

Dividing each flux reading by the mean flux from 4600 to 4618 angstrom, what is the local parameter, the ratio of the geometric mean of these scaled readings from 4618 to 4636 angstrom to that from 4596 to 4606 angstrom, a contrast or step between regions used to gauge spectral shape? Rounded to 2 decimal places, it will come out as 1.00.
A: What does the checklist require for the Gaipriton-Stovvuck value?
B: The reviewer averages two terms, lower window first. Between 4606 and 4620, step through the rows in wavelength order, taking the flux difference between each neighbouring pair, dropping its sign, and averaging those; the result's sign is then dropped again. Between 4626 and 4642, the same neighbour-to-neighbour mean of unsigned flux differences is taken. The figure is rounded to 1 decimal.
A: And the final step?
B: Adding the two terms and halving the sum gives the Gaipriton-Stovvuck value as 10.7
